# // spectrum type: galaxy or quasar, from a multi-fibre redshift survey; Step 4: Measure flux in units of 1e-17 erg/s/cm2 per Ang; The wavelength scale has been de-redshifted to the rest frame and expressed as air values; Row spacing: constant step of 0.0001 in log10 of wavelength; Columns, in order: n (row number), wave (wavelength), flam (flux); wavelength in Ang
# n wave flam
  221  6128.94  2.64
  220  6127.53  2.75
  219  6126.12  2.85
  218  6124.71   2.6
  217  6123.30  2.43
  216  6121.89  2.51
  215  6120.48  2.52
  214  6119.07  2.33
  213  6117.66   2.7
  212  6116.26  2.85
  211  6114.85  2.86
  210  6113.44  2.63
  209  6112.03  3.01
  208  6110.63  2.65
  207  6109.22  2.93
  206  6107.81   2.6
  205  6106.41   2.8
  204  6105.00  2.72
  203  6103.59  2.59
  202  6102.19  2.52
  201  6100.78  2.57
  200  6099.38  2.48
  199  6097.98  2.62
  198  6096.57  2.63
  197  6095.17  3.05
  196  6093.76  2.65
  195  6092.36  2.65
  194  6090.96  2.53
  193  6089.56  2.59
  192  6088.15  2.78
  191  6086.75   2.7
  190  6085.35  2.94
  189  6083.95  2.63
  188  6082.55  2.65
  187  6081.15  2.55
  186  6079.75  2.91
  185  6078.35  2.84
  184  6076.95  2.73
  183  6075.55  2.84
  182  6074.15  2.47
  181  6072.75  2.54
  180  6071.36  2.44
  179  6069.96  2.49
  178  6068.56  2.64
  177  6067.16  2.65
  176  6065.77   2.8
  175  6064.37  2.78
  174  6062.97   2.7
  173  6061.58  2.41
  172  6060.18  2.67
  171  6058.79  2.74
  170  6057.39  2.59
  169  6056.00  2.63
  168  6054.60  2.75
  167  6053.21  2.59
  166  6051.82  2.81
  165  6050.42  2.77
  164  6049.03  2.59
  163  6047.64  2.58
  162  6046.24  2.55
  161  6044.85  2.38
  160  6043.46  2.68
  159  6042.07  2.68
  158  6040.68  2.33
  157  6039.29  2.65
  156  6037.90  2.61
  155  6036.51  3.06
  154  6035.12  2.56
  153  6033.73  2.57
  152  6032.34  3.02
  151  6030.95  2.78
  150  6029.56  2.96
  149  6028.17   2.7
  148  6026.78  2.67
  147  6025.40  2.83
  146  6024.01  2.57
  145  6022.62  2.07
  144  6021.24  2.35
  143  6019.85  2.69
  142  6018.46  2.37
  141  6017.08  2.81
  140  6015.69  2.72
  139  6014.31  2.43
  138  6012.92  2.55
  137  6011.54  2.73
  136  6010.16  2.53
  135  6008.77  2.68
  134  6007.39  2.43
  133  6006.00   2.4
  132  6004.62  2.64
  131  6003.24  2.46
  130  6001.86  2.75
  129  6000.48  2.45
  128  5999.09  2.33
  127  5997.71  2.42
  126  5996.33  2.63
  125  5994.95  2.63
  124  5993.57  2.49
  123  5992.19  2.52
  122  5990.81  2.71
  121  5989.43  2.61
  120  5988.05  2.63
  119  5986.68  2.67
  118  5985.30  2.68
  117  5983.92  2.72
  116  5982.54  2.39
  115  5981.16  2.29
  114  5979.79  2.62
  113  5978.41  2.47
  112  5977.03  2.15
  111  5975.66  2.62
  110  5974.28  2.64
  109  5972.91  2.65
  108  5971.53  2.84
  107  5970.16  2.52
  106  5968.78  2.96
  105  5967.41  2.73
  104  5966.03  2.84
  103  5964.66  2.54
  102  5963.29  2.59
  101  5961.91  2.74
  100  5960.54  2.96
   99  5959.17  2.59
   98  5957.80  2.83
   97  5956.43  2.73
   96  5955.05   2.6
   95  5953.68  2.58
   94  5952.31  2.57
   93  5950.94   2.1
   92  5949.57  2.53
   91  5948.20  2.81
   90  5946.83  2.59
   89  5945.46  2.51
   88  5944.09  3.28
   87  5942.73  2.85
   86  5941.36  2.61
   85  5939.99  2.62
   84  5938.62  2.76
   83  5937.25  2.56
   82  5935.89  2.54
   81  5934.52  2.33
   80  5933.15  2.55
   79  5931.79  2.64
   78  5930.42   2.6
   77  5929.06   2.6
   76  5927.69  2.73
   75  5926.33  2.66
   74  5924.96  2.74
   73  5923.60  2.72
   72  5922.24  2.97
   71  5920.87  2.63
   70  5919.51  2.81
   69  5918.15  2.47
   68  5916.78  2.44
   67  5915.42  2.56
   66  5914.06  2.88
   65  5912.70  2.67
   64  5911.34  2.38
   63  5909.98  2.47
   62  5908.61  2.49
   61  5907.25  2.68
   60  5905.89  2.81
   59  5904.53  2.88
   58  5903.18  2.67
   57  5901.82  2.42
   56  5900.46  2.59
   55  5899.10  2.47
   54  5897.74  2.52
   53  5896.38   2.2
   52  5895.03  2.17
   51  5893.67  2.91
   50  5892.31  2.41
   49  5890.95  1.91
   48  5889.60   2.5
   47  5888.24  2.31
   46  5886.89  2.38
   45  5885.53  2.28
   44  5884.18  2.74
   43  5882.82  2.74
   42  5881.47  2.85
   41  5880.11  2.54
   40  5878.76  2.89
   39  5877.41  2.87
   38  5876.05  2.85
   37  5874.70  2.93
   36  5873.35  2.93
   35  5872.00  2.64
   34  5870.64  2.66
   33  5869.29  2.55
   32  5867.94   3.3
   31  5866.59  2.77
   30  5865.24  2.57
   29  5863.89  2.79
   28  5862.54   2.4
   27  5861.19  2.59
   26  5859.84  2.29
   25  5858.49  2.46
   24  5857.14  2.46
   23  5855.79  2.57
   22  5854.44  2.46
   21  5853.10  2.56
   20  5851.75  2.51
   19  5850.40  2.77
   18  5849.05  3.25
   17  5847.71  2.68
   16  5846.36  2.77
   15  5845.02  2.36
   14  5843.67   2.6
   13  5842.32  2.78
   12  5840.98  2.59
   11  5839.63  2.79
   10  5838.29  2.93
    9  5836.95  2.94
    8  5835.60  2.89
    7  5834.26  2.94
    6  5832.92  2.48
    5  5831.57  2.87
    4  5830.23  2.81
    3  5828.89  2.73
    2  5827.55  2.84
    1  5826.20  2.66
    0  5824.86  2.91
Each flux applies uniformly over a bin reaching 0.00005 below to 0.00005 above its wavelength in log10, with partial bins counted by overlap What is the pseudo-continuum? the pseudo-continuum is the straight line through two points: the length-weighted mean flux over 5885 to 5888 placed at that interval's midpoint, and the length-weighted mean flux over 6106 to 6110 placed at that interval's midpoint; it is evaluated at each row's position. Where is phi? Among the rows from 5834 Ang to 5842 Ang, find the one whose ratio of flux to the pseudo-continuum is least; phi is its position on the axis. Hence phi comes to 5840.98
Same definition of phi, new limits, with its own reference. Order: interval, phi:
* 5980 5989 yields 5981.16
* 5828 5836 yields 5832.92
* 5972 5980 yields 5977.03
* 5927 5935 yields 5934.52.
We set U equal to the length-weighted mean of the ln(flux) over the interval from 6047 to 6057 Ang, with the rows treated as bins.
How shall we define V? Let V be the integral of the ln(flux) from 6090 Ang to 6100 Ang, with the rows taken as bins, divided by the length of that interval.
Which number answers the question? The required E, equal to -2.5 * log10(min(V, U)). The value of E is 0.03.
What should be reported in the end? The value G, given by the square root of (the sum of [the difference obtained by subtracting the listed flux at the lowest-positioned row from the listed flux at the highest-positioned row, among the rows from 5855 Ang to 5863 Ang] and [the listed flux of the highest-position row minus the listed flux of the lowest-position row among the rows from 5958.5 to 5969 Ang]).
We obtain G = 0.45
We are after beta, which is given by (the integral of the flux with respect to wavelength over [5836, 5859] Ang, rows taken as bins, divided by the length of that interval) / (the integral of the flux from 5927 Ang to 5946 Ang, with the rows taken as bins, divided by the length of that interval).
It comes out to 1.01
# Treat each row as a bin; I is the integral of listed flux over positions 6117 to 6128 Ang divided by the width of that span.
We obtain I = 2.58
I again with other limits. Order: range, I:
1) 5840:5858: 2.64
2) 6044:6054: 2.61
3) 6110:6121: 2.70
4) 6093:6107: 2.66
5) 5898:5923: 2.63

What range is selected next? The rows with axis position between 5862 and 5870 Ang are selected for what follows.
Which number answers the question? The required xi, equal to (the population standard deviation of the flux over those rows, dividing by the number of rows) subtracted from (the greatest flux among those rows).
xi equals 3.01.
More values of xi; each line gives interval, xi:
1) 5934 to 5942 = 2.63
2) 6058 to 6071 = 2.68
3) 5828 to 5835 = 2.78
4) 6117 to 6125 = 2.58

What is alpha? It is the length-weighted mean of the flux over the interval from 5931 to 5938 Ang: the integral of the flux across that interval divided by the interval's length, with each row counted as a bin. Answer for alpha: 2.53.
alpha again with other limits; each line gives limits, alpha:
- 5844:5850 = 2.76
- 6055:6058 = 2.62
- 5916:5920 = 2.56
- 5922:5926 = 2.78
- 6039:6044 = 2.58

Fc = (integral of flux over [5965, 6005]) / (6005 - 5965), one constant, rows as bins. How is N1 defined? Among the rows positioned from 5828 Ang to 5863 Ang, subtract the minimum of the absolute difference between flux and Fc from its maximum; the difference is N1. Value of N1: 0.7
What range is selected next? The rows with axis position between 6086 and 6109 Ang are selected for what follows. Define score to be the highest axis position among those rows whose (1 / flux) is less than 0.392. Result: 6107.81 Ang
